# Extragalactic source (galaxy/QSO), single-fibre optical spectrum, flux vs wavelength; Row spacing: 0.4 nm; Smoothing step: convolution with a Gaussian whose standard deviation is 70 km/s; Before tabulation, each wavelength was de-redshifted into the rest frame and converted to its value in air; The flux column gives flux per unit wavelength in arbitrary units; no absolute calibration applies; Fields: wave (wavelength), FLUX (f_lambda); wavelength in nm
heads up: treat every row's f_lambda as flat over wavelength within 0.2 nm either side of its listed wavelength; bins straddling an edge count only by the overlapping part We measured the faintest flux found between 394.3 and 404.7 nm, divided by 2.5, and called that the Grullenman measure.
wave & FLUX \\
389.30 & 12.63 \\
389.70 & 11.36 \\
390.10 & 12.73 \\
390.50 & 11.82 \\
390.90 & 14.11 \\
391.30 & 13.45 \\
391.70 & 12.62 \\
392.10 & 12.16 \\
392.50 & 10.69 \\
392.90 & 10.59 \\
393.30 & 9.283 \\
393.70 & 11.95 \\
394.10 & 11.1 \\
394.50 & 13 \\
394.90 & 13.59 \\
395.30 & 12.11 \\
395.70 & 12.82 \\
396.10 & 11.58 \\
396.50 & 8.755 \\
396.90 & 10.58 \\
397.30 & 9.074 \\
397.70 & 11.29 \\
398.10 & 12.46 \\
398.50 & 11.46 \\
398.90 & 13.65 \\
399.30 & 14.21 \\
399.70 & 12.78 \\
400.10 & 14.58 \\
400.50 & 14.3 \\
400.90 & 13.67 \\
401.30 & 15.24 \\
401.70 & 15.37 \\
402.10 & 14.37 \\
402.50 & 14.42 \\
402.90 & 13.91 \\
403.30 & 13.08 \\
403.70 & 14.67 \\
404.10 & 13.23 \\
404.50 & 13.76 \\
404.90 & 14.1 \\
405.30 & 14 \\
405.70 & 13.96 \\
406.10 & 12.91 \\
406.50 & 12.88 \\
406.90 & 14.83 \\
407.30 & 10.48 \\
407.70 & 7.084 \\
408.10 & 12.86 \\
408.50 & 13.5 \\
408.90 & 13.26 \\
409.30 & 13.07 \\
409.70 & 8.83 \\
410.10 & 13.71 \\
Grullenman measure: 3.5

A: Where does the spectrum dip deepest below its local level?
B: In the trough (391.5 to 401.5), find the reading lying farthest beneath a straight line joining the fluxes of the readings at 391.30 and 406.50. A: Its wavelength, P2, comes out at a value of 396.50 nm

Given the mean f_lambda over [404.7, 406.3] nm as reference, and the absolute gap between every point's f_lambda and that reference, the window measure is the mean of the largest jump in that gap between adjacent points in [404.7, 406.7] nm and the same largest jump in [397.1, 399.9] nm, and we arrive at 1.4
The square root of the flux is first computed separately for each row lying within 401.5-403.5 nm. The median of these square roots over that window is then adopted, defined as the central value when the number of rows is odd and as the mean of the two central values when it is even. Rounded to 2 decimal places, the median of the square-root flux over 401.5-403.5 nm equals 3.79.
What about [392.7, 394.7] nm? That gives 3.33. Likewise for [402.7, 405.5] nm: 3.73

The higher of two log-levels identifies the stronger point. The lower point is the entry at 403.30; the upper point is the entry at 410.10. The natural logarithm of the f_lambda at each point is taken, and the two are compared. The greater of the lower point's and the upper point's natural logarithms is 2.62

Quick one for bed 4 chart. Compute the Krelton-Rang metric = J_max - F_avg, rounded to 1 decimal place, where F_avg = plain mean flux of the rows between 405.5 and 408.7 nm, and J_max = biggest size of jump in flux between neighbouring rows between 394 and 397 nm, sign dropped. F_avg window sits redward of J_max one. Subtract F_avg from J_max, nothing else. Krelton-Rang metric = -9.5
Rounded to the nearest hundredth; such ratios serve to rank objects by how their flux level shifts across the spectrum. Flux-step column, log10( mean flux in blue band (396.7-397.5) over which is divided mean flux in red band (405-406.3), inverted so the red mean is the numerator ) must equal 0.14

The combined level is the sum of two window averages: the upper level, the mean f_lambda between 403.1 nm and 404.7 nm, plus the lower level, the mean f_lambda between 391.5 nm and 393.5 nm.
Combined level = 24.8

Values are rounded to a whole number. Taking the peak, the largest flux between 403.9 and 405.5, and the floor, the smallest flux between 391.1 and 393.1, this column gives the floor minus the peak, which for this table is -4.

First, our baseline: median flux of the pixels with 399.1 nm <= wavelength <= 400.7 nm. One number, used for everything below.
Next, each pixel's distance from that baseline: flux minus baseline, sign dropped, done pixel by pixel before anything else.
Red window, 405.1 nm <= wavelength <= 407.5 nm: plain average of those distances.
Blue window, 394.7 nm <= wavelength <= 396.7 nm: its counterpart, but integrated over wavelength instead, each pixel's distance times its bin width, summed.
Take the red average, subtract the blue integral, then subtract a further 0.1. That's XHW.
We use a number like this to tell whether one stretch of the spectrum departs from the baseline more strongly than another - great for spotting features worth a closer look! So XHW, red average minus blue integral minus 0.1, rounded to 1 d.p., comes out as -3.8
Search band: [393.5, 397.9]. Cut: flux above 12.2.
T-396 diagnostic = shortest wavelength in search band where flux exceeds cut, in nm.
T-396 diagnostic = 394.50 nm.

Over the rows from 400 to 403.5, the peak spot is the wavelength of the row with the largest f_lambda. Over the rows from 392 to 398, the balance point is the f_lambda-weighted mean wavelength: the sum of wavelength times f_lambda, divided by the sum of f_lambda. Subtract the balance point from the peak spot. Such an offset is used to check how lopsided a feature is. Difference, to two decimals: 6.84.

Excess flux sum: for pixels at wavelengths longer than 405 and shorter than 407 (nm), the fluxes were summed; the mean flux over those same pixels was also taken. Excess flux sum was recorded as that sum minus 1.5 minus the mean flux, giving 53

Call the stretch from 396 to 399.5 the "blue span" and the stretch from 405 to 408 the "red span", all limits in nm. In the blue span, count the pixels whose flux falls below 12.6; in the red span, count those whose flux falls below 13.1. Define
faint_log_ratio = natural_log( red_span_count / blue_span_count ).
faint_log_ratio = -0.56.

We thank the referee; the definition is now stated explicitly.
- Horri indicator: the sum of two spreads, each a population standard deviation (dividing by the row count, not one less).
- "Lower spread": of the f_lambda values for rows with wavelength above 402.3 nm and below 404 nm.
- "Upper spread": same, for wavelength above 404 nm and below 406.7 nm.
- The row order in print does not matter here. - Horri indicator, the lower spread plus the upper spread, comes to 1.1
